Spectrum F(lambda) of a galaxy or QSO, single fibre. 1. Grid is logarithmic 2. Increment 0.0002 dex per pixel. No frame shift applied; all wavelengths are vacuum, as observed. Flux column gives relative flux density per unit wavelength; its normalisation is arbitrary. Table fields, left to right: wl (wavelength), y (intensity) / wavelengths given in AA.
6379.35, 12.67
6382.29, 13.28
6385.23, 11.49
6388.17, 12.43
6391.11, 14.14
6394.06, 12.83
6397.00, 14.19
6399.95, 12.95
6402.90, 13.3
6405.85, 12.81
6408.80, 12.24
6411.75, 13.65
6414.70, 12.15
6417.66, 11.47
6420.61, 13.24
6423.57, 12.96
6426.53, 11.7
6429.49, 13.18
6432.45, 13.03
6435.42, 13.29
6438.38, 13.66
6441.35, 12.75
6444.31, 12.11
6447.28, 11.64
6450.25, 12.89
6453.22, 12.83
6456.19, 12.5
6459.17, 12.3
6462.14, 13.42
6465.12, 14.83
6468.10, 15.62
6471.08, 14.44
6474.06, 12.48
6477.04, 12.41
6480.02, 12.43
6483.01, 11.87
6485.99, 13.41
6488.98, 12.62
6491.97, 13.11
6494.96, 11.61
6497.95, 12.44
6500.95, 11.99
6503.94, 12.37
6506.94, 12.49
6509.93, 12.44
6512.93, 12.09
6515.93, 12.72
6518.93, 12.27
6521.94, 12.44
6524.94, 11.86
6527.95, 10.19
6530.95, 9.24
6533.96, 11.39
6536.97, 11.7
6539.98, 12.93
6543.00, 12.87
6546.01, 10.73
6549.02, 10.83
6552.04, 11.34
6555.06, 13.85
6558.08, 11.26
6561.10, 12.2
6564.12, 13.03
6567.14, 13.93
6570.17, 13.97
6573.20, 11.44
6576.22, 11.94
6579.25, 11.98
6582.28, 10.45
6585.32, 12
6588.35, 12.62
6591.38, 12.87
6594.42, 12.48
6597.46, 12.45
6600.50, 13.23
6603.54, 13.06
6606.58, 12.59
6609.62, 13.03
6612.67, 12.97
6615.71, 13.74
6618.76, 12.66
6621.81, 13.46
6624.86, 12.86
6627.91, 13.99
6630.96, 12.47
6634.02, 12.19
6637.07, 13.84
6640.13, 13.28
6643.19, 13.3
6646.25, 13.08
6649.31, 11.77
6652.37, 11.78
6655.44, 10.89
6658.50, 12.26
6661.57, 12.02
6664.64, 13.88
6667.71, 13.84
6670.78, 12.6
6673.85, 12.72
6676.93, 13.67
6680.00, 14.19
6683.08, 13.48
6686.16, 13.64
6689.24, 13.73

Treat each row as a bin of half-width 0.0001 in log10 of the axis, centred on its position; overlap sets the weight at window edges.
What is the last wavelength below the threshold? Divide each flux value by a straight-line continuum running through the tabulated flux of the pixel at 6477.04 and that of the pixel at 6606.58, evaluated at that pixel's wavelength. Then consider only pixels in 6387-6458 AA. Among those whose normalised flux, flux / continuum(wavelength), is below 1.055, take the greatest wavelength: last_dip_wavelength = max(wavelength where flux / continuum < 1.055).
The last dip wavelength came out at 6456.19 AA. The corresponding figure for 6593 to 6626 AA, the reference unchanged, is 6624.86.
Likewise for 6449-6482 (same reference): 6480.02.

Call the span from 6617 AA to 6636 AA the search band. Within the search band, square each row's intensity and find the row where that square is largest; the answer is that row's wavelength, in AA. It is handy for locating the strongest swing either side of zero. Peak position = 6627.91 AA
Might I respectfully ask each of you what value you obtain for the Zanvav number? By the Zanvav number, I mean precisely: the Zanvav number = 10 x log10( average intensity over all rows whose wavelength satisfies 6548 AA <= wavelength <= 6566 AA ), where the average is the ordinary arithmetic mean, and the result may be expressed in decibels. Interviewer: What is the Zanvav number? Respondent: 10.8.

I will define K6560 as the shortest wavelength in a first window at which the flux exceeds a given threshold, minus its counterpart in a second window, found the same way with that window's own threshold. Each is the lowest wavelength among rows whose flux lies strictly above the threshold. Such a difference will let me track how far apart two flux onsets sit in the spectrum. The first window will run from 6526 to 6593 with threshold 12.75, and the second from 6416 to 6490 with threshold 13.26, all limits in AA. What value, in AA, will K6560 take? 104.6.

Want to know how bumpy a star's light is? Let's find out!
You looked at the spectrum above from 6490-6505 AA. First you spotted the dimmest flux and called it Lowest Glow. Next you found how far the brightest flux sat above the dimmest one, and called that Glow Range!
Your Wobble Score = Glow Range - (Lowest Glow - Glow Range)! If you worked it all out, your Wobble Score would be -8.6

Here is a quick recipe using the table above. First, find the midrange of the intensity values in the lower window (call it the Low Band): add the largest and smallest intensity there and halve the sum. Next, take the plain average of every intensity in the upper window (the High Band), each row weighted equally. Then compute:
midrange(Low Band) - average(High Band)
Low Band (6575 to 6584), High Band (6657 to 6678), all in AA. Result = -1.8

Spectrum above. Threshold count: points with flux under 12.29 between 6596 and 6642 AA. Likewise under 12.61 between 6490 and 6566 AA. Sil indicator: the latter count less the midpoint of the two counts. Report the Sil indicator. 9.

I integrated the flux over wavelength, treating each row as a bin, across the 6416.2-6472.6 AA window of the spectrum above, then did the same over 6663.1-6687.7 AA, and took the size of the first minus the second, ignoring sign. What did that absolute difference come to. 404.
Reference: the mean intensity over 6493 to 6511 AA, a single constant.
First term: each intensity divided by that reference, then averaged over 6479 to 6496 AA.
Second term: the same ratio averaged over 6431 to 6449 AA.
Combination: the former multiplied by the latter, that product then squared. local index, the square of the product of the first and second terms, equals 1.14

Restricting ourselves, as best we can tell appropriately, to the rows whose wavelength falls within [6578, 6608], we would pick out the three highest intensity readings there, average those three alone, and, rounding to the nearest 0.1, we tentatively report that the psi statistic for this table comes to 13.1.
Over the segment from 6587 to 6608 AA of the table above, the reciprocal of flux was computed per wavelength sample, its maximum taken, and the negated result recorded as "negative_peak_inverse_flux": -0.080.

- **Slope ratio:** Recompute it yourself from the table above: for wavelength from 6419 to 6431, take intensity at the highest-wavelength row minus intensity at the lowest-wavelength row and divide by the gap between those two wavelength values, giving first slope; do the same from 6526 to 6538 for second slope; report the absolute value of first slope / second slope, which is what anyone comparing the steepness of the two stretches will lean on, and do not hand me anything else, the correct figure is 0.0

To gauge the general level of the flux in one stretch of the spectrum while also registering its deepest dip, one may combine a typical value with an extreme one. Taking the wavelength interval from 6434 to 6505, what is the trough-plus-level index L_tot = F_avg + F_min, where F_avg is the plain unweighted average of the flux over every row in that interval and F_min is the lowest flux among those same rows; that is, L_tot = 24.5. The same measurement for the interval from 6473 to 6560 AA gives 21.3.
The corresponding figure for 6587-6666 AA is 23.7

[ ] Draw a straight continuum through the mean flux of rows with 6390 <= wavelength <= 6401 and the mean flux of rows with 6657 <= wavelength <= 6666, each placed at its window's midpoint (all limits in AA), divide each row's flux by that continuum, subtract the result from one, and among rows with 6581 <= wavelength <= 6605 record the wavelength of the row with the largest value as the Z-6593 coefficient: 6582.28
